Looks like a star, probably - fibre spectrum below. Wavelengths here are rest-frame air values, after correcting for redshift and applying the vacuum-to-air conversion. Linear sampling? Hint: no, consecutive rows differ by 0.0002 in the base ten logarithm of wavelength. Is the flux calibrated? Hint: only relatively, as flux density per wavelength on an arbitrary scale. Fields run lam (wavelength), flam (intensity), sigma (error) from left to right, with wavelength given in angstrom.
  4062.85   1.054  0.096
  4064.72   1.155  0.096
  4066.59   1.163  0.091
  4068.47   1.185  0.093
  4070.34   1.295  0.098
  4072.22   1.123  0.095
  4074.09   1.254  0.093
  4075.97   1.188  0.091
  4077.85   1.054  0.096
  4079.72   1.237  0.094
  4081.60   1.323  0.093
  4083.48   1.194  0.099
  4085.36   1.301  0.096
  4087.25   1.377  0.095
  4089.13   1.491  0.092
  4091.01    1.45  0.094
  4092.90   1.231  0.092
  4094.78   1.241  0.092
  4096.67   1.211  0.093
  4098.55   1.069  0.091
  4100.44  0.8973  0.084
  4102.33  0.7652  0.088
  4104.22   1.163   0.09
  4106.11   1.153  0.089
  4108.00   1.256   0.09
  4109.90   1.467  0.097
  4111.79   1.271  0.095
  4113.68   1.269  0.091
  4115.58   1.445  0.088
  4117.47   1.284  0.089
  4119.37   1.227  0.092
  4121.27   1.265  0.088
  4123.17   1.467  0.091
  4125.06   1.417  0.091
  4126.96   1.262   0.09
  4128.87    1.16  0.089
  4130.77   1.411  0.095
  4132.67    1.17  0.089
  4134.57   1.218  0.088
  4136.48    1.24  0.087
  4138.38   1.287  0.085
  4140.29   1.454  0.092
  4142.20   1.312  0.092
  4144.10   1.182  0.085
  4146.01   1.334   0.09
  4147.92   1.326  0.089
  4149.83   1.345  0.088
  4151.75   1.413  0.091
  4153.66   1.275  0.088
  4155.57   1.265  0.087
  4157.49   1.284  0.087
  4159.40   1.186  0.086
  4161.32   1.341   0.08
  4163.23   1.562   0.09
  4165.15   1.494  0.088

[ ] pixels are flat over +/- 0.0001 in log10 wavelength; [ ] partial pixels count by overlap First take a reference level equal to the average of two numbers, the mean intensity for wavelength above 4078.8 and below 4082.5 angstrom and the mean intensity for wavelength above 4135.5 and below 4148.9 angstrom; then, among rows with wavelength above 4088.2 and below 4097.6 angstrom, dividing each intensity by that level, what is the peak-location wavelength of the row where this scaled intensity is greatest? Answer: 4089.13 angstrom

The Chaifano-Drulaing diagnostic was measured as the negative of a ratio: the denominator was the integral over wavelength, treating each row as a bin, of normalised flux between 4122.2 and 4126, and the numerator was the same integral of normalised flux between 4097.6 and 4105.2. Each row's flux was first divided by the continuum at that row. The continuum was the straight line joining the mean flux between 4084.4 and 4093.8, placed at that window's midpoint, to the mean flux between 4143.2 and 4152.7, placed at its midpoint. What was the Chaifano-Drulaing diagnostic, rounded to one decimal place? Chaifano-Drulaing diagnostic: -1.3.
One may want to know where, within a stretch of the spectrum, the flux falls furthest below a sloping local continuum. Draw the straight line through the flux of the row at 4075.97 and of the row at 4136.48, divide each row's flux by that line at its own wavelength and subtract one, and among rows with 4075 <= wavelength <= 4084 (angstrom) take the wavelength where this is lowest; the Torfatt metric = 4077.85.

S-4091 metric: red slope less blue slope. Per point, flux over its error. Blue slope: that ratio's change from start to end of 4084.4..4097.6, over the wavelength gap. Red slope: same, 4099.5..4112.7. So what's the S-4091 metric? 0.28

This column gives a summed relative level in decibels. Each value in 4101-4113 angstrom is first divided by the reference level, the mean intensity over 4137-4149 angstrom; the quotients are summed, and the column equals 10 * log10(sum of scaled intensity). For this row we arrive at 7.31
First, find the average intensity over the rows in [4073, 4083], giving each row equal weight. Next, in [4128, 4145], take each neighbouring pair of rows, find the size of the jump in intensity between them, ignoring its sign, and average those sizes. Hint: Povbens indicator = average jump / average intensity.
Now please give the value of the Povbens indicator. 0.11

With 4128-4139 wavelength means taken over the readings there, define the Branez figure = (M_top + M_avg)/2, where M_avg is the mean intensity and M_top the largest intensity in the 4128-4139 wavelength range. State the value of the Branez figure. 1.33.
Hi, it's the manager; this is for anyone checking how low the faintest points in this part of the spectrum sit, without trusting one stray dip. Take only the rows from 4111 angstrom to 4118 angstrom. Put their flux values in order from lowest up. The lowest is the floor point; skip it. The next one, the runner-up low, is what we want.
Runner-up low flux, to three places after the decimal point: 1.271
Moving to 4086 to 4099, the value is 1.211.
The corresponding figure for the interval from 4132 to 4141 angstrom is 1.218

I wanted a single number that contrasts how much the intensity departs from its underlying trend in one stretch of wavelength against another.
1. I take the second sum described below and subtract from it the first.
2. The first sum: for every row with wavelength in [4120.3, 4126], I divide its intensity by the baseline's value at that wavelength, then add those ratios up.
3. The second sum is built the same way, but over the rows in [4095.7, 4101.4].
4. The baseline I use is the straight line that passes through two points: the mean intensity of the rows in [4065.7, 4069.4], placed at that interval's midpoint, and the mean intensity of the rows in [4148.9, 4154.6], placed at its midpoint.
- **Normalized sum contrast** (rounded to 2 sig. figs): -0.65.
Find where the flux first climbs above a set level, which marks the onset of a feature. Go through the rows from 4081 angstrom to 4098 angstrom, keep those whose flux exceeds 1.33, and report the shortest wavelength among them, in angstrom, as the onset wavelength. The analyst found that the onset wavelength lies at 4087.25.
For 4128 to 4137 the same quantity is 4130.77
